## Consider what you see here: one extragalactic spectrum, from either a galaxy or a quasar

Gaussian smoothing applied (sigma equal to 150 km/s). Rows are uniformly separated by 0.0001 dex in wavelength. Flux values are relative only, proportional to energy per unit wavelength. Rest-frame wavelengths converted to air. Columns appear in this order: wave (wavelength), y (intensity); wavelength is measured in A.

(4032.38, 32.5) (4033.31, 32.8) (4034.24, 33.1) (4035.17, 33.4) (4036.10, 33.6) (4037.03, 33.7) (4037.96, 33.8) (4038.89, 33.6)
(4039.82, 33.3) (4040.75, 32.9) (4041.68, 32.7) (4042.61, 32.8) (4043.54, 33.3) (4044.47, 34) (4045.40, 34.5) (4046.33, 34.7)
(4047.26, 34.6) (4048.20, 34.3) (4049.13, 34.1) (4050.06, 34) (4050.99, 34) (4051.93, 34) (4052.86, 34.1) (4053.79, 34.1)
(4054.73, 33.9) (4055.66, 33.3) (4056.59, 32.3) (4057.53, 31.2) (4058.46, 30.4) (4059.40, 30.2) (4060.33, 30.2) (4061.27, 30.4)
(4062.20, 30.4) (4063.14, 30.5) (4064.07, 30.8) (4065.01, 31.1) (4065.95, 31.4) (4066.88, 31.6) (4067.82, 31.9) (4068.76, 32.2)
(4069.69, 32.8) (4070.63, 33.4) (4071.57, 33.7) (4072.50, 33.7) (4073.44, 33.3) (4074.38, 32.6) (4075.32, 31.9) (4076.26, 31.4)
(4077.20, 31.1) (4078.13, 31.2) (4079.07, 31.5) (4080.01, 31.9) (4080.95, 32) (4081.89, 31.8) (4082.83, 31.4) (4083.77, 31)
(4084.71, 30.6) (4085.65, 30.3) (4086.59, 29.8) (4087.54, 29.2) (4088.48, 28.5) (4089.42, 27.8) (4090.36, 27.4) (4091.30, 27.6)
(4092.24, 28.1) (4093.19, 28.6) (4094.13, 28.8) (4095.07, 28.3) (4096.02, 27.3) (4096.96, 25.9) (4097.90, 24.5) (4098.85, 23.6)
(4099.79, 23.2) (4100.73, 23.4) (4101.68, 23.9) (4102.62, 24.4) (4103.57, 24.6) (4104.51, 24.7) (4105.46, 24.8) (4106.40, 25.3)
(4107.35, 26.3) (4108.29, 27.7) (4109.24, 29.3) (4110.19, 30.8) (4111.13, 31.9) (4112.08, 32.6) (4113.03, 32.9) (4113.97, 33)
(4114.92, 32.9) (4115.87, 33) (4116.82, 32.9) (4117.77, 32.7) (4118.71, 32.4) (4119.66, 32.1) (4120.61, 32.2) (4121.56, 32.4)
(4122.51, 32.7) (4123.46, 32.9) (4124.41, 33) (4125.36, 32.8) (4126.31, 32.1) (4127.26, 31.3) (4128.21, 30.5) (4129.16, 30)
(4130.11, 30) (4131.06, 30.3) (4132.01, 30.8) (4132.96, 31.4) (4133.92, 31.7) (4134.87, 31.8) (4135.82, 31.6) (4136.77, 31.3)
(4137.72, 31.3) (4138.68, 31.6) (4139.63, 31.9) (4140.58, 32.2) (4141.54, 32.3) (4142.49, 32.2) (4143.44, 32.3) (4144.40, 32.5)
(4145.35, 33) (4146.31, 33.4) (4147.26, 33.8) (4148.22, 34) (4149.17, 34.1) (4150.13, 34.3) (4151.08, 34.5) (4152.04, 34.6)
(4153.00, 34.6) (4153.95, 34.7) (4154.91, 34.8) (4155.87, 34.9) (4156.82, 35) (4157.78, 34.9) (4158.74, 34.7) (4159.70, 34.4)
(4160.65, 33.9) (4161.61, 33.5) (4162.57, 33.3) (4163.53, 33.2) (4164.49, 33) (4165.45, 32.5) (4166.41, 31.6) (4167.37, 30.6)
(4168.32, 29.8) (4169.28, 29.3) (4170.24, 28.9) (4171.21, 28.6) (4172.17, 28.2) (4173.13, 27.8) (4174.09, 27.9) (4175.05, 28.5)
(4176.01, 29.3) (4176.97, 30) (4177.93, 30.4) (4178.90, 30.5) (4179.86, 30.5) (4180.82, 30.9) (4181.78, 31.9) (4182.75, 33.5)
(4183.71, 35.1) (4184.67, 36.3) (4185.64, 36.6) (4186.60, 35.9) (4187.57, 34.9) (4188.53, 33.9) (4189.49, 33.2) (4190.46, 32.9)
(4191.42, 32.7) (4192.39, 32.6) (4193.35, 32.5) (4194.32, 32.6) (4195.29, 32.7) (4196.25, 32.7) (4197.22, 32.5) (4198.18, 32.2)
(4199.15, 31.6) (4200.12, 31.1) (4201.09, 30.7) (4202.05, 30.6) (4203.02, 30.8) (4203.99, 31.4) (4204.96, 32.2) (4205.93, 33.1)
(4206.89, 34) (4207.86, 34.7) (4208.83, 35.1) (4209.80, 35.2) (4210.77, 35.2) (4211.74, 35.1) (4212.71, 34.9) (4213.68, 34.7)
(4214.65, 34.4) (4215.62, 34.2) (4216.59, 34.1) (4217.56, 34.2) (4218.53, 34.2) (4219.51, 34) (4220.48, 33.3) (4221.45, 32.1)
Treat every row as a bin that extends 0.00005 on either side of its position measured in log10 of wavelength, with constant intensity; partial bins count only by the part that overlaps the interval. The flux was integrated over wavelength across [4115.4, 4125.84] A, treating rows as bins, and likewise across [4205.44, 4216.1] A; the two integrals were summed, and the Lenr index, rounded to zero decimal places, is 710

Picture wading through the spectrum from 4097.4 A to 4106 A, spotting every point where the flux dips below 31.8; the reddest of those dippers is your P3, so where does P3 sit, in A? 4105.46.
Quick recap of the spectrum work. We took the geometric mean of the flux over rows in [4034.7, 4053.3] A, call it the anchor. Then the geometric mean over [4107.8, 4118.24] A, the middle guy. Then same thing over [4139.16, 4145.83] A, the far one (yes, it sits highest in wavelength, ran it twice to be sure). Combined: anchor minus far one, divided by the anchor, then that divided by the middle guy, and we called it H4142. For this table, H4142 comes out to 0.0013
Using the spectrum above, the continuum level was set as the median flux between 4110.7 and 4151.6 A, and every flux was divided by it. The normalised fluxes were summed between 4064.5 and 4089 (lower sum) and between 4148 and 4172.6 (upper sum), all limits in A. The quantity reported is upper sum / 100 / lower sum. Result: 0.0104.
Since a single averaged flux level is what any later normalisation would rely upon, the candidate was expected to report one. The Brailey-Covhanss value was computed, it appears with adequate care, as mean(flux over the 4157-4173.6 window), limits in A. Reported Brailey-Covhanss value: 31.7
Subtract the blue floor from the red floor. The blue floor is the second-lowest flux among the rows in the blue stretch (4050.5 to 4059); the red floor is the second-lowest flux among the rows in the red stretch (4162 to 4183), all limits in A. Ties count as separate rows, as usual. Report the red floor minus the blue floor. -3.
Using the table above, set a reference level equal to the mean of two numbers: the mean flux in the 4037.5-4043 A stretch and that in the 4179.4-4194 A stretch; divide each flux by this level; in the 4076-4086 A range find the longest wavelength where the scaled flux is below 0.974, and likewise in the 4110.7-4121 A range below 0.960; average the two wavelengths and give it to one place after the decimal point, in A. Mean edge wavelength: 4098.4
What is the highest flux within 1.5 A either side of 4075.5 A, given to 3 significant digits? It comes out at 32.6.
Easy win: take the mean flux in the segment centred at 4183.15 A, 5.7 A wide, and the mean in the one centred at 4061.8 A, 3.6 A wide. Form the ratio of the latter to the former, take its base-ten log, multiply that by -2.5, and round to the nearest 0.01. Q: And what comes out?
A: 0.12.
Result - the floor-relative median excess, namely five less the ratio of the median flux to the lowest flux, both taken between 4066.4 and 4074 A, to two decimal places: 3.95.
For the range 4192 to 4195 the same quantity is 4.00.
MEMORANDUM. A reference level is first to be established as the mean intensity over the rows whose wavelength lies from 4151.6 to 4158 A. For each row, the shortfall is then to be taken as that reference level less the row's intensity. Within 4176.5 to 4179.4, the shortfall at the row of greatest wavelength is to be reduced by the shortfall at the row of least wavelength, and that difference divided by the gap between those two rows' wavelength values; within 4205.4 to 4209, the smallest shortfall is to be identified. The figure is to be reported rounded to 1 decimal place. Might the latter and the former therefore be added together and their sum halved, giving -0.3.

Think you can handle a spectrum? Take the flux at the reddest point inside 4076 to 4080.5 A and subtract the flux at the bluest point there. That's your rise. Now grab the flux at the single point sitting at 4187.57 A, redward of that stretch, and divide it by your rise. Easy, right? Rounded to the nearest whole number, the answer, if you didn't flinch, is 70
